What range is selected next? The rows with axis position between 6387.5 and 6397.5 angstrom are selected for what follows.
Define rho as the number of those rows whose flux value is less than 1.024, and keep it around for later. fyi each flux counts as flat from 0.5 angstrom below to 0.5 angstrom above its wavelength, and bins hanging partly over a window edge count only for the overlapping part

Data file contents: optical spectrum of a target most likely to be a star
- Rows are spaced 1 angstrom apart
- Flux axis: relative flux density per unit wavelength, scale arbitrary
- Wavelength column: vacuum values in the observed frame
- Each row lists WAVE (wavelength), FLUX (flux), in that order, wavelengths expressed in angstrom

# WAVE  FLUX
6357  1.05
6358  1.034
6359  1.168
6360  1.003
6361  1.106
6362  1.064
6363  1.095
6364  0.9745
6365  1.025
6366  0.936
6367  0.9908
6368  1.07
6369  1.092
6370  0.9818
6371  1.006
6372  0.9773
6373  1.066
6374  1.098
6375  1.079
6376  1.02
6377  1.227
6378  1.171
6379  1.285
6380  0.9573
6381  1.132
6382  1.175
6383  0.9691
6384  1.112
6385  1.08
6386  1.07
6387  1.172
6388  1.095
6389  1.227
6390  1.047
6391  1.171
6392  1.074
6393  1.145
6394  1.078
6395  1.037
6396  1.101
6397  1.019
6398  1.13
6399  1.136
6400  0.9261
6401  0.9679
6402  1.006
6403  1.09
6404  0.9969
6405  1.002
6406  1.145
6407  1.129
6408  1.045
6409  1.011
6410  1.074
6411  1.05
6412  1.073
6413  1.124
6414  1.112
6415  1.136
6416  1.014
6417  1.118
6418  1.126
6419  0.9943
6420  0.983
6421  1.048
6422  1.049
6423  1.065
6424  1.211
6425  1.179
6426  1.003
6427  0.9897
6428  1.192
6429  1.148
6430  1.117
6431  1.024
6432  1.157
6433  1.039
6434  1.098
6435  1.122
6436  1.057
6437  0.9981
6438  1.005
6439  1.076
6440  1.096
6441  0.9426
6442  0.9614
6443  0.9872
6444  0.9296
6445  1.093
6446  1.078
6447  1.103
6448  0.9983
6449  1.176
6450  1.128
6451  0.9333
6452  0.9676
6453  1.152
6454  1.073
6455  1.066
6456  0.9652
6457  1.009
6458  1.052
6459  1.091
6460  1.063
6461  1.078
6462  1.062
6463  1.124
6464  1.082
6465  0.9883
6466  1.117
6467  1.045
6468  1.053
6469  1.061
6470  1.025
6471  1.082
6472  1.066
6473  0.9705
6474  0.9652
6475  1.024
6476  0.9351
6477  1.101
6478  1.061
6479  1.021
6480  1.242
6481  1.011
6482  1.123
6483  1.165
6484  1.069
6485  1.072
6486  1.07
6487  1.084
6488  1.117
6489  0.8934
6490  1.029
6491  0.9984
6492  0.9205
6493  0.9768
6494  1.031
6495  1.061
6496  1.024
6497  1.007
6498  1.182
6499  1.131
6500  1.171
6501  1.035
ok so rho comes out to 1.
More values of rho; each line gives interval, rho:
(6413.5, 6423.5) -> 3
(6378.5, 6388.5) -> 2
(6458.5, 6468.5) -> 1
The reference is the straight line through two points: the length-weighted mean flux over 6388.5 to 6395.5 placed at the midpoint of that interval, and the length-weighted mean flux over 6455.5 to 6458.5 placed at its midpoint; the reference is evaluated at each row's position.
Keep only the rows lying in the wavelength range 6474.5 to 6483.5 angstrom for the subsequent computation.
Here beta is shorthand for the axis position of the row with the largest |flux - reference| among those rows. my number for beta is 6480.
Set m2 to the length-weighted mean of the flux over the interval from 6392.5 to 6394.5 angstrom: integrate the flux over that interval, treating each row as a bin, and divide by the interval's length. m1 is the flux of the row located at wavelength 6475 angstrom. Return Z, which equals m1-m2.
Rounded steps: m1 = 1.024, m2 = 1.11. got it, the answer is -0.09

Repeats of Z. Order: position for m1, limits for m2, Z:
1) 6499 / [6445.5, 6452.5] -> 0.08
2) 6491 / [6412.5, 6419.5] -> -0.09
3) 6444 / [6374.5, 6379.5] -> -0.23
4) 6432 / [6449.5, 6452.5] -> 0.15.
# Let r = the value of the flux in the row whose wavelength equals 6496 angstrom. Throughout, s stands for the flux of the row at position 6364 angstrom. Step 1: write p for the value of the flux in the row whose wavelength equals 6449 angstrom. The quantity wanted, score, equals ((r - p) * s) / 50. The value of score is -0.0030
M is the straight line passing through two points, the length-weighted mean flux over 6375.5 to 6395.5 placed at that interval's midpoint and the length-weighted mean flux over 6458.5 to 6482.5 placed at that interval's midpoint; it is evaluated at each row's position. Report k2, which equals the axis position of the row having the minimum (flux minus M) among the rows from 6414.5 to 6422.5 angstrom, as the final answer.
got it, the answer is 6420 angstrom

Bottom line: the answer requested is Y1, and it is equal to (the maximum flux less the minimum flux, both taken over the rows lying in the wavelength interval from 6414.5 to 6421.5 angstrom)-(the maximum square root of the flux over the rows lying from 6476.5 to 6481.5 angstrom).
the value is -0.96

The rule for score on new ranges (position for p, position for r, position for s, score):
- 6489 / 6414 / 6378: 0.0051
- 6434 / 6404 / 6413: -0.0023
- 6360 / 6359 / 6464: 0.0036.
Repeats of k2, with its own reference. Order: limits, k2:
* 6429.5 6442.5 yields 6441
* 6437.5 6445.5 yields 6444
